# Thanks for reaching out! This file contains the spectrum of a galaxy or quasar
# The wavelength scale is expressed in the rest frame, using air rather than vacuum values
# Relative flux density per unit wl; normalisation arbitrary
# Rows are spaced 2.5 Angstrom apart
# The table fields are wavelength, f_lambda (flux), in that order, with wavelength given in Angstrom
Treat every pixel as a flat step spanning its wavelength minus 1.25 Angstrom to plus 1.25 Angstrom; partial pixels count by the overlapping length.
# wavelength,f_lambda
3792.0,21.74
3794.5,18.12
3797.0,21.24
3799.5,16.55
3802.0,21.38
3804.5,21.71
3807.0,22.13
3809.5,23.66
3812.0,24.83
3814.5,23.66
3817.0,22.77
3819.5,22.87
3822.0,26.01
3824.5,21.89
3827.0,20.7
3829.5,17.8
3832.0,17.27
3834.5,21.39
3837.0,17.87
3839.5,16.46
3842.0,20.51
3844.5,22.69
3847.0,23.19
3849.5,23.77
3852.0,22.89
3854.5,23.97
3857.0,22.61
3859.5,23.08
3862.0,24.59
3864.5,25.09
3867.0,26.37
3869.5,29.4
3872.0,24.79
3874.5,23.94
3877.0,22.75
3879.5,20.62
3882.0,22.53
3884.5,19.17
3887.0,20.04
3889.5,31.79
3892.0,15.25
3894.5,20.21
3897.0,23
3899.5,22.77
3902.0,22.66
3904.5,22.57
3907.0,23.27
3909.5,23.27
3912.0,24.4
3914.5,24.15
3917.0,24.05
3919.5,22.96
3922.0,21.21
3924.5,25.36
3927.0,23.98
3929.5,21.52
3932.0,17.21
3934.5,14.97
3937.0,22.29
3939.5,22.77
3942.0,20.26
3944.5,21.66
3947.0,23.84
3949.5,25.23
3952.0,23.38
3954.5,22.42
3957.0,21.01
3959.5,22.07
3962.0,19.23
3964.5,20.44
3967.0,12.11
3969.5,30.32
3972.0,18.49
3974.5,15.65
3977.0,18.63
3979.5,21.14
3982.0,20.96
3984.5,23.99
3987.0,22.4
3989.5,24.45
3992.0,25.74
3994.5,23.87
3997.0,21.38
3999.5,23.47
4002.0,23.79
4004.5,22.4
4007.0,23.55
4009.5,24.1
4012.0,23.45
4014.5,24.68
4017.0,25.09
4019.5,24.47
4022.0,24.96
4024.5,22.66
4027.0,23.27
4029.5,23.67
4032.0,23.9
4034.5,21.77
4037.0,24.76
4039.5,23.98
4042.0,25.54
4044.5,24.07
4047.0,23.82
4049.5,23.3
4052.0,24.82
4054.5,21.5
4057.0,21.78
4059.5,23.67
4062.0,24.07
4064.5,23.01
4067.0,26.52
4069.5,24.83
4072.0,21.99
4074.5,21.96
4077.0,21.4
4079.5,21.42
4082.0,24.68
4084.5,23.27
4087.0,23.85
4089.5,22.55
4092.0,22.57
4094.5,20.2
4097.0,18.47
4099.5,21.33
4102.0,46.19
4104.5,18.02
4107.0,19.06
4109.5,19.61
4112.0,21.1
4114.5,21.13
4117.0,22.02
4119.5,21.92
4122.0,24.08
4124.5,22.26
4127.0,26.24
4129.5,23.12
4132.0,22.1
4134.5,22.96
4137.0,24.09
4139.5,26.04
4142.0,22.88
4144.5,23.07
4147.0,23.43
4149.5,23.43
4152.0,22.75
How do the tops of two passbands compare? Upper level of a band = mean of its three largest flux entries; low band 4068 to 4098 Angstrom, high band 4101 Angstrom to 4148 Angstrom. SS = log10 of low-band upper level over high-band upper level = -0.13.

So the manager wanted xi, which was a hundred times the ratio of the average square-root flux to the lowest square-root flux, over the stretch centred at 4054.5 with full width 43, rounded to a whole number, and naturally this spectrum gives 105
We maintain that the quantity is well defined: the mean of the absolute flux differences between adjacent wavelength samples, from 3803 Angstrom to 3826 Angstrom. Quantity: 1.6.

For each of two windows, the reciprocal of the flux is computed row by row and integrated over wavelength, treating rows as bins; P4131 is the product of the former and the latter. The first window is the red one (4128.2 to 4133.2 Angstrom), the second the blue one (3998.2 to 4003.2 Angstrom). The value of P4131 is 0.047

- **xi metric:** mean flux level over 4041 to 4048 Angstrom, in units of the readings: 24.5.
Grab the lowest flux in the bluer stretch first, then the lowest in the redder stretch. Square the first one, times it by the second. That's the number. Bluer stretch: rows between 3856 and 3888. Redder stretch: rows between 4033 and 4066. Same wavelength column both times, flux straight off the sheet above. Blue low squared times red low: 7901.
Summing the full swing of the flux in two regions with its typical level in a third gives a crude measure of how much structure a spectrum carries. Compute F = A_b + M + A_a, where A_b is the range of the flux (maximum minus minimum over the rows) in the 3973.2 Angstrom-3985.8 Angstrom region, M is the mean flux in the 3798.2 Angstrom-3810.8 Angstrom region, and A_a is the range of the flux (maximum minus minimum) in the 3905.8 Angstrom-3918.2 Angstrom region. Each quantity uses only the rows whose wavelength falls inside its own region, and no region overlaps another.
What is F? 30.6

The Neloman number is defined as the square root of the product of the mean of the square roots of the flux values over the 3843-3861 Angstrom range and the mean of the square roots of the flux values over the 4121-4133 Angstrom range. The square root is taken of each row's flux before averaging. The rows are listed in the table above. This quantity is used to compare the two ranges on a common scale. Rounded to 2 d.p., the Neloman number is 4.83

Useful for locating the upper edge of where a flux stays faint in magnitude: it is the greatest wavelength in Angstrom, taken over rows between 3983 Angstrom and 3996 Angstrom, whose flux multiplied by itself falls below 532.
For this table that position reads 3987.0 Angstrom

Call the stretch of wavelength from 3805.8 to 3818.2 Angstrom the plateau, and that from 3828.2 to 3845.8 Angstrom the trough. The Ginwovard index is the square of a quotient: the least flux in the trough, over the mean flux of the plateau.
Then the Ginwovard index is 0.494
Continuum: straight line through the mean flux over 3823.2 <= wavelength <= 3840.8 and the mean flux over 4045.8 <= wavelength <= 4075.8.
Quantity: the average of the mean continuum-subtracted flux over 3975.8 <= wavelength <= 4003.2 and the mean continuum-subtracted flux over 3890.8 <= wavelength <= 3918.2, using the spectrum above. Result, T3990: 1.3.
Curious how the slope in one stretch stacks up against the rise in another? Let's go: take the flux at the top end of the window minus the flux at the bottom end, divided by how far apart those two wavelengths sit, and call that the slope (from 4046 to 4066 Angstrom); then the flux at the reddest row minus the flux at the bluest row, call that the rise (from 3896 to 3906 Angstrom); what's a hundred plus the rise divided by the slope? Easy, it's 109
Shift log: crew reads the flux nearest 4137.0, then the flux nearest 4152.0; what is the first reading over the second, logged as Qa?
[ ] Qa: 1.06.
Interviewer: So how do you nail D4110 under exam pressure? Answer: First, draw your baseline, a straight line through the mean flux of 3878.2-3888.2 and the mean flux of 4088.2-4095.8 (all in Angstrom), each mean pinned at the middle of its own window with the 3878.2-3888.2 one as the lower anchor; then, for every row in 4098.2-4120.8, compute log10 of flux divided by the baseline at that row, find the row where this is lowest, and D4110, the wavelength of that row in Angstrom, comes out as 4104.5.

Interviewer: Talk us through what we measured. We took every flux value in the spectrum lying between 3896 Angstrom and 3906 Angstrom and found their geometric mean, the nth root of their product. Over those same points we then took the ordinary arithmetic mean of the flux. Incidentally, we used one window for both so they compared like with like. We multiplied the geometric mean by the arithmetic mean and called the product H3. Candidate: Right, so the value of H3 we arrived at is 518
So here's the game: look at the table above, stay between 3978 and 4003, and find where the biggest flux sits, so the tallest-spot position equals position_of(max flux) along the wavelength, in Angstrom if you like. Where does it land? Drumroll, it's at 3992.0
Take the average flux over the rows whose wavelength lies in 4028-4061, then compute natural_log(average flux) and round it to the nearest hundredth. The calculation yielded 3.16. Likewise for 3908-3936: 3.10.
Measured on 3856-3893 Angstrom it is 3.16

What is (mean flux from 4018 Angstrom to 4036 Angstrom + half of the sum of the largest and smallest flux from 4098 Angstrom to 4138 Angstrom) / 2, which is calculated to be 27.8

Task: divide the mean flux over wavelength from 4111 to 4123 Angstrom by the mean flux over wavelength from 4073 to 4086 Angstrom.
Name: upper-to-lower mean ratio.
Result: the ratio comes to 0.98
